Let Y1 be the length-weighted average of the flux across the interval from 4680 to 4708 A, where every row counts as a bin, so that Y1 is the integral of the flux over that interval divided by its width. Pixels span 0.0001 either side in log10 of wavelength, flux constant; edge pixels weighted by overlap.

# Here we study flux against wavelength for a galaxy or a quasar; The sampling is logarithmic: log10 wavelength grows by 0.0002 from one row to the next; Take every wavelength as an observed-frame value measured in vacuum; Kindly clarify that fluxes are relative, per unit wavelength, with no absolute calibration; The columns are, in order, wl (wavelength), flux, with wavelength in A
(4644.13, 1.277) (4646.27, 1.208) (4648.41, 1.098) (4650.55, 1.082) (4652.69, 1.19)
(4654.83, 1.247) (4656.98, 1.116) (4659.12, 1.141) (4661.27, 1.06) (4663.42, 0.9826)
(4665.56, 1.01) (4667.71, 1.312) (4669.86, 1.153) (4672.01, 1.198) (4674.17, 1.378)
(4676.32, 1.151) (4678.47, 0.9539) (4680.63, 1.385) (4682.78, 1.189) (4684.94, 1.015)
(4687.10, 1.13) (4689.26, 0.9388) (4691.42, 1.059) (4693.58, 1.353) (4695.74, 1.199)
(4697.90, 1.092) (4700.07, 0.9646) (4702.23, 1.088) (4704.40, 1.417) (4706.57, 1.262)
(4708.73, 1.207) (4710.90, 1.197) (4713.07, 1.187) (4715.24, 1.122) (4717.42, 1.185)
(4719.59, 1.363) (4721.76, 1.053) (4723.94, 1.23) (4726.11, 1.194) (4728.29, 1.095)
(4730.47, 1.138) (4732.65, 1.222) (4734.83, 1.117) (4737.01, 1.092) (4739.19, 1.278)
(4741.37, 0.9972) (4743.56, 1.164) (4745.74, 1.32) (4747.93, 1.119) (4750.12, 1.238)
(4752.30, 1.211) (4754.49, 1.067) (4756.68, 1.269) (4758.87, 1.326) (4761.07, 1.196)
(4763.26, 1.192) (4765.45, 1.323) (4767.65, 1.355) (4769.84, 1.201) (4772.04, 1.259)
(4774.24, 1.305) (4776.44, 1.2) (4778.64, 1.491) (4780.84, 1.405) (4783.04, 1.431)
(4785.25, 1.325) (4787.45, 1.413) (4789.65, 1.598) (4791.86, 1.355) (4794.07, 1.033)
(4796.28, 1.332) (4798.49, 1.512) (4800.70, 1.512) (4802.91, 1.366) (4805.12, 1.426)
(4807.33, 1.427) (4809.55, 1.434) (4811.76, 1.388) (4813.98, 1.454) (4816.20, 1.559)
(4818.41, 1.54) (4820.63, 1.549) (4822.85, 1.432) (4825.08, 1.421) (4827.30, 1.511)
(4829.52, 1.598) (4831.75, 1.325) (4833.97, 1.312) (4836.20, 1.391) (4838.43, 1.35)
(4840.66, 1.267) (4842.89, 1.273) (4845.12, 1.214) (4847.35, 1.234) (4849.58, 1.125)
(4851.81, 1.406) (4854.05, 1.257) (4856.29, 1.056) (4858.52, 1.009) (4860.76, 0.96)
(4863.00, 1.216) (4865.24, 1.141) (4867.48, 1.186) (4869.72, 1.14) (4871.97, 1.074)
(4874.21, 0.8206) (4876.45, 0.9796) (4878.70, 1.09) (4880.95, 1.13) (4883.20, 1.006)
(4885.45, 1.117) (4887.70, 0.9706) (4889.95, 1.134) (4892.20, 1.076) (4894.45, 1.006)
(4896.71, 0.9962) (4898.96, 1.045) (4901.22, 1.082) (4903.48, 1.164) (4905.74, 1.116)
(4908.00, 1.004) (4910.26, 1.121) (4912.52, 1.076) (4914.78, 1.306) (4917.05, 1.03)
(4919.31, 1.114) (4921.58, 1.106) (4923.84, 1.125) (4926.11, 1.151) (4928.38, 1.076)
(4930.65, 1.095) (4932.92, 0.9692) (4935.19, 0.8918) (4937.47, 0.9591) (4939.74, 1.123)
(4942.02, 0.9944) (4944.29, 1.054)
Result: 1.16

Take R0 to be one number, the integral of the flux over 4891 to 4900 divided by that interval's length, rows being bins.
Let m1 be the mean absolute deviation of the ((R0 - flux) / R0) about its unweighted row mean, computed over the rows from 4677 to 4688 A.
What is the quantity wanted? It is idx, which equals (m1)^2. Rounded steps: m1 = 0.118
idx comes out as 0.0140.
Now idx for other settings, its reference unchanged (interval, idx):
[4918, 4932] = 0.0003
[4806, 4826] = 0.0028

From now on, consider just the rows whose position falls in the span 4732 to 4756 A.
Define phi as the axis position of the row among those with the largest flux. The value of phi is 4745.74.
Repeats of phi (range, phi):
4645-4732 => 4704.40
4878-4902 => 4889.95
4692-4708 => 4704.40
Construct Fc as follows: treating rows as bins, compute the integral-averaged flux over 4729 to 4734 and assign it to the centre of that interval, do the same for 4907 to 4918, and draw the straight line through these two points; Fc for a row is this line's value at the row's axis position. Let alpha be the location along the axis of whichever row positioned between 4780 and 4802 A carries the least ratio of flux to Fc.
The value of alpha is 4794.07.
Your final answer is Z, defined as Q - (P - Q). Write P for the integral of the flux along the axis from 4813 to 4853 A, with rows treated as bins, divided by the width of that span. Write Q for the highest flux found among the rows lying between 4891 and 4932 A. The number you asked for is 1.2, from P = 1.39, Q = 1.306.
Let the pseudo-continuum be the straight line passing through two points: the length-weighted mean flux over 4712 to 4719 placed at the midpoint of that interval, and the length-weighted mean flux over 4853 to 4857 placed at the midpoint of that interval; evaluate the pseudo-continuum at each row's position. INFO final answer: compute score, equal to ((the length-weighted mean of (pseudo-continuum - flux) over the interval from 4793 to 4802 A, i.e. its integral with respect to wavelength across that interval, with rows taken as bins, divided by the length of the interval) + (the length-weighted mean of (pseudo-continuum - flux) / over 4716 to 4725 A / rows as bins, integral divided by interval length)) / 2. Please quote -0.10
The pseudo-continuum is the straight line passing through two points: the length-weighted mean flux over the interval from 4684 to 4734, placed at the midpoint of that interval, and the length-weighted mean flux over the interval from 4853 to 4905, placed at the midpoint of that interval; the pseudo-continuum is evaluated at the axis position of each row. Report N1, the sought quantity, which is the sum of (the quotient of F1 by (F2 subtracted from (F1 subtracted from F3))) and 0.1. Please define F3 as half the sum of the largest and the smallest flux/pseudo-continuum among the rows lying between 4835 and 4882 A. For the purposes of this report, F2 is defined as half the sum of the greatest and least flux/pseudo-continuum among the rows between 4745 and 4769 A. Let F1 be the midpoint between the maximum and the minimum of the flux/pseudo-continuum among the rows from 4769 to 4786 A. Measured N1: -0.87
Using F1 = 1.19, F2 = 1.07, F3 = 1.03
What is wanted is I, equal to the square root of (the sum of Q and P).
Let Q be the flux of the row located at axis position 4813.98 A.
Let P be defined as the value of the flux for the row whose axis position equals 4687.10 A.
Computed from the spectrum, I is 1.61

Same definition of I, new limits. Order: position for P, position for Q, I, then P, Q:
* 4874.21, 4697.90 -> 1.38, 0.8206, 1.092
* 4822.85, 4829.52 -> 1.74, 1.432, 1.598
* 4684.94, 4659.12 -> 1.47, 1.015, 1.141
